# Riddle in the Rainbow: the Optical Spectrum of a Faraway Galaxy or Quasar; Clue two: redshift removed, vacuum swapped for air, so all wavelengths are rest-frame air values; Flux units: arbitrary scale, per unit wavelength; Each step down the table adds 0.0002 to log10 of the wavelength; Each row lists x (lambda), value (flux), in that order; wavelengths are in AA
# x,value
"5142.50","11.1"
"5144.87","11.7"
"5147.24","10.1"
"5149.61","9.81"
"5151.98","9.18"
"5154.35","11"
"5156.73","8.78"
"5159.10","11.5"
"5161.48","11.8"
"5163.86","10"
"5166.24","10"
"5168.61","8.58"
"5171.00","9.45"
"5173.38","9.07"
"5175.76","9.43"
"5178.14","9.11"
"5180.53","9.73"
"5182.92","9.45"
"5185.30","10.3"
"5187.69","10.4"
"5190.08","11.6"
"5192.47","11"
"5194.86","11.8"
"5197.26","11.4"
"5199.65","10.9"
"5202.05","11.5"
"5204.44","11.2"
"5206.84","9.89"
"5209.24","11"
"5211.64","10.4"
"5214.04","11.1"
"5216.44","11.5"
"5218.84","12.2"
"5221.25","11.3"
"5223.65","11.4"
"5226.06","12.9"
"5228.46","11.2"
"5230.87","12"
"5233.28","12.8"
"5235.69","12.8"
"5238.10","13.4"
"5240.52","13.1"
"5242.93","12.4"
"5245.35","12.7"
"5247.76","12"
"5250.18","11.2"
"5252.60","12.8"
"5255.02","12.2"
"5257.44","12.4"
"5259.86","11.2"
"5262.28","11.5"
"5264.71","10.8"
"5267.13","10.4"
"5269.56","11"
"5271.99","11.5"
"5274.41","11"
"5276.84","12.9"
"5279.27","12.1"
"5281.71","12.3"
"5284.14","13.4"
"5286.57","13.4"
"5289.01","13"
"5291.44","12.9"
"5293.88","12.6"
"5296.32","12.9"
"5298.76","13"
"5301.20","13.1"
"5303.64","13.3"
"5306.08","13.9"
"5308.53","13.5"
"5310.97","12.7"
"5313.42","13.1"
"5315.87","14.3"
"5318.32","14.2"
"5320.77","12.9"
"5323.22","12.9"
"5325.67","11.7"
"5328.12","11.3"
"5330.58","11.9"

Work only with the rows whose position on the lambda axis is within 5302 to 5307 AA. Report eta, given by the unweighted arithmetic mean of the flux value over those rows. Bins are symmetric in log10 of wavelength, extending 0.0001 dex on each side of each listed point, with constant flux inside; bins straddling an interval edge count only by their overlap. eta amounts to 13.6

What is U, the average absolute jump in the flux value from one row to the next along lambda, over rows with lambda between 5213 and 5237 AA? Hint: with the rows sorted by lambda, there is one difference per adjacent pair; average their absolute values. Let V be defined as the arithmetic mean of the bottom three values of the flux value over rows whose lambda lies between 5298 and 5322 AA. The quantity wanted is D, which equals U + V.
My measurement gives 13.6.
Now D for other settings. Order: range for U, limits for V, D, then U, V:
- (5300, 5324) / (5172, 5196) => 9.8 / 0.56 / 9.2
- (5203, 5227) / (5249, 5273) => 11.5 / 0.81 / 10.7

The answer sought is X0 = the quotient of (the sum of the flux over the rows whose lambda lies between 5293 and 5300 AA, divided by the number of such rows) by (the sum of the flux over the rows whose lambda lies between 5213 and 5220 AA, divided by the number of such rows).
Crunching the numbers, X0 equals 1.11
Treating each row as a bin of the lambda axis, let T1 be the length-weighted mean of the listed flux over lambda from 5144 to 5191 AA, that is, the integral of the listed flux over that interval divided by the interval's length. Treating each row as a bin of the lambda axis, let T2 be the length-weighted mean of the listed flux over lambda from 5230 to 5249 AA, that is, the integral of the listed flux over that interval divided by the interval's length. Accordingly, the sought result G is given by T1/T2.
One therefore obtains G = 0.8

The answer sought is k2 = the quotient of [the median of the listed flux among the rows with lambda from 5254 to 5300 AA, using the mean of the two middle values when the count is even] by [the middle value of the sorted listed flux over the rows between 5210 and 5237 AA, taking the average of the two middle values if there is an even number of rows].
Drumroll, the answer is 1.07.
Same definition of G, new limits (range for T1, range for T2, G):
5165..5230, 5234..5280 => 0.9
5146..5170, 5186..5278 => 0.9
